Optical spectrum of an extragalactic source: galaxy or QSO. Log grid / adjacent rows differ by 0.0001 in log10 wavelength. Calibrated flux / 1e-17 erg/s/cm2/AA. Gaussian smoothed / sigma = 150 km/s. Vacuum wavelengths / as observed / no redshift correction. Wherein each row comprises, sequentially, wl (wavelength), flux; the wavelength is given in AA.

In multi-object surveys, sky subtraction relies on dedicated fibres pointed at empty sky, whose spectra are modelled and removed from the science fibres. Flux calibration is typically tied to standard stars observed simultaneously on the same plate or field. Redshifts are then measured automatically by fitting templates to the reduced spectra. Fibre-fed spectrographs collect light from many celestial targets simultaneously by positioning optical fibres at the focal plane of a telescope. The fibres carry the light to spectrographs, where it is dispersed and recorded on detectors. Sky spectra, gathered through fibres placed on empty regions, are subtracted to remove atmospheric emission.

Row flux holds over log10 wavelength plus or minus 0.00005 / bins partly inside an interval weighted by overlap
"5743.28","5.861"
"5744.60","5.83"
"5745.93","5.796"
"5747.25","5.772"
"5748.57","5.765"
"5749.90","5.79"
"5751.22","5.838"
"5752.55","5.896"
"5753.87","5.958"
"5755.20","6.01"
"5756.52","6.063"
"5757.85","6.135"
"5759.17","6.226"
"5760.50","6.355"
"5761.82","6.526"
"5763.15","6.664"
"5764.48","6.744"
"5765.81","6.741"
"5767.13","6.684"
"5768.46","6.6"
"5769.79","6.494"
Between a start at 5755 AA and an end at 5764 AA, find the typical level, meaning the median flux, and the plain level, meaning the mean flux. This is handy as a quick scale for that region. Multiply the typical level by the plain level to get 39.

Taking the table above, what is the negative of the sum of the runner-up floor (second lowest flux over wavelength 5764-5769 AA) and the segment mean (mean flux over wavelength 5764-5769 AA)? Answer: -13.4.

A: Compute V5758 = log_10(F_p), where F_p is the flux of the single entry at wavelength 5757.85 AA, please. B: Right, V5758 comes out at 0.788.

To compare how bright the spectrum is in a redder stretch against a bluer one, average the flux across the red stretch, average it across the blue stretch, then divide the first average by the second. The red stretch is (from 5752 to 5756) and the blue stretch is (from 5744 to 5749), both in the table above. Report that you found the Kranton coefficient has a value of 1.03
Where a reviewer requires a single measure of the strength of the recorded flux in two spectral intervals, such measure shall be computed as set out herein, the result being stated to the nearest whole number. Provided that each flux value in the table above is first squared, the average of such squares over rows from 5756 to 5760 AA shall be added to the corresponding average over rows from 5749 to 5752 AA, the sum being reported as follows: 72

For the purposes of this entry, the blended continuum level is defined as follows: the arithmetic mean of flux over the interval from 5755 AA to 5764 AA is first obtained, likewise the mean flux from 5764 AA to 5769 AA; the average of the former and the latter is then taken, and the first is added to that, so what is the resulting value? 12.8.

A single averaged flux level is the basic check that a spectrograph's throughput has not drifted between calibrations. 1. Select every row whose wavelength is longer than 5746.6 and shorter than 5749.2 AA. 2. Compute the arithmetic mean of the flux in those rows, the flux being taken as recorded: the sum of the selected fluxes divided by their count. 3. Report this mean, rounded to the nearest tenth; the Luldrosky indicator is 5.8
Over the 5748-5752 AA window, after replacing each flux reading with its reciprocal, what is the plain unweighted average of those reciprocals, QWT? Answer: 0.172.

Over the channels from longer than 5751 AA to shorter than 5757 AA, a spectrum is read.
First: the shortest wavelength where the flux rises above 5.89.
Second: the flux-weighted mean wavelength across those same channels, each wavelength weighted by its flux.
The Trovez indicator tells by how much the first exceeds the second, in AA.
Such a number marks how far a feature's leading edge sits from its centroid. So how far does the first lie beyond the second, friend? -1.3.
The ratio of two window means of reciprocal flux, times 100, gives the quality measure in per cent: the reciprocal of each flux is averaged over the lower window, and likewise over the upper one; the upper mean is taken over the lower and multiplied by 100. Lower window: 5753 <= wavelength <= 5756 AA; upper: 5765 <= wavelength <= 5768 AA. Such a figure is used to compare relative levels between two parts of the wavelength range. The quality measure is 89.1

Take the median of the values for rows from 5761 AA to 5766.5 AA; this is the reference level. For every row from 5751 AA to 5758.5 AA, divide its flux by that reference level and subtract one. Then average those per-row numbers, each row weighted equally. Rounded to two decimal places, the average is -0.11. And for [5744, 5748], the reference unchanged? -0.13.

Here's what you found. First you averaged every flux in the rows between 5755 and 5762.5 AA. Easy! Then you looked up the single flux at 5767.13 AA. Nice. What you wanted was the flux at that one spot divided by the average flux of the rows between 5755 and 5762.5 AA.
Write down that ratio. 1.07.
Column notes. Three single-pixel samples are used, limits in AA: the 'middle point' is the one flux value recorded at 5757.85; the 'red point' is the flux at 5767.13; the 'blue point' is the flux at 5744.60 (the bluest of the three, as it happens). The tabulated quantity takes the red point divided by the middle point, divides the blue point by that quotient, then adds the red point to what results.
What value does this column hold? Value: 12.0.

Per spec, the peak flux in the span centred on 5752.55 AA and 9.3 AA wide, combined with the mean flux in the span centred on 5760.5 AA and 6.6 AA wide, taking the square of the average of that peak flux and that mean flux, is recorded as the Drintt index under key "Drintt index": 38.7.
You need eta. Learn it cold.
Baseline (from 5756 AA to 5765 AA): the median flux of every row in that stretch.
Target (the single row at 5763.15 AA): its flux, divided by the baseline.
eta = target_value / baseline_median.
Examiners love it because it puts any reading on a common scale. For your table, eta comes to 1.05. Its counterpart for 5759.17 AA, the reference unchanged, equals 0.98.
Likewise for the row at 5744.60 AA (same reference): 0.92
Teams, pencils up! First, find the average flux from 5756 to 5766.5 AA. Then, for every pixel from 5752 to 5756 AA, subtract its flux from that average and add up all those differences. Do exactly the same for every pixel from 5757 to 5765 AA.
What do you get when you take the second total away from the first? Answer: 1.5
